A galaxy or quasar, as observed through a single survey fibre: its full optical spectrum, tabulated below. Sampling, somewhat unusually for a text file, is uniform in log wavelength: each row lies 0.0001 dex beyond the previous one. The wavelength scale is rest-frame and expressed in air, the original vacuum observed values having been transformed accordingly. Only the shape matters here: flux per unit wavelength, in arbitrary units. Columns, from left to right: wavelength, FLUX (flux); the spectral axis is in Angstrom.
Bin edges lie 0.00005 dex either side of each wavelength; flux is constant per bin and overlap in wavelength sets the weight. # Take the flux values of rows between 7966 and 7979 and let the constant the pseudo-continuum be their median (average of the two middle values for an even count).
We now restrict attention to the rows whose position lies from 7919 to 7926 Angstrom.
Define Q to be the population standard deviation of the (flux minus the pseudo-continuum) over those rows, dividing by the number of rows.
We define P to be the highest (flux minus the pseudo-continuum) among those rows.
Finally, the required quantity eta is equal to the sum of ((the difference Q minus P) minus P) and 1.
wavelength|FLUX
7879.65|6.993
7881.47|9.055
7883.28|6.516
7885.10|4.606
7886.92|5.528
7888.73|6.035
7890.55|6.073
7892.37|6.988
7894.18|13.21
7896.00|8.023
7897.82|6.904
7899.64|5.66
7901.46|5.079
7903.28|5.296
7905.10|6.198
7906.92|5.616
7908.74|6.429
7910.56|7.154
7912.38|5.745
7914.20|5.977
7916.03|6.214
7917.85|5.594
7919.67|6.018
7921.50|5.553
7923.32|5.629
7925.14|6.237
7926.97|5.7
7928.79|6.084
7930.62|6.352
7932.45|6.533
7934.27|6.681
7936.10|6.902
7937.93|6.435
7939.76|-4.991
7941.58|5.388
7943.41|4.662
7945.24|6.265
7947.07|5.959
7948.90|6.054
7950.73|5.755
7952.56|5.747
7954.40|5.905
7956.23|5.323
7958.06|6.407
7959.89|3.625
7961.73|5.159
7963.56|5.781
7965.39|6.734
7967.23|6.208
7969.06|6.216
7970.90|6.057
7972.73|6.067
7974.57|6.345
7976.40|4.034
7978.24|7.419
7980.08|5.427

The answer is 1.22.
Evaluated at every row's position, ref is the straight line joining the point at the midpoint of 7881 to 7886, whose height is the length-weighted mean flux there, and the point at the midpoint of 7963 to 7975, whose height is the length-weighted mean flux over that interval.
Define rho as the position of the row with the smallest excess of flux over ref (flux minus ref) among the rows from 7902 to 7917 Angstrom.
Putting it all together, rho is 7903.28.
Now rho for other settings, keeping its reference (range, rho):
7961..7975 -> 7961.73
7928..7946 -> 7939.76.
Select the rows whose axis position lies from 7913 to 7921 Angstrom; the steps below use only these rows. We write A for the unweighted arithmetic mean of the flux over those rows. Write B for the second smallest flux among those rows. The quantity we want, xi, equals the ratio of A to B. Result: 1.00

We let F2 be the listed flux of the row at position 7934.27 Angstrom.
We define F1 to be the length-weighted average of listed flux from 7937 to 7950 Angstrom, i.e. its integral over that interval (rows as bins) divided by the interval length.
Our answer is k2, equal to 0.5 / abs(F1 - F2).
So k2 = 0.2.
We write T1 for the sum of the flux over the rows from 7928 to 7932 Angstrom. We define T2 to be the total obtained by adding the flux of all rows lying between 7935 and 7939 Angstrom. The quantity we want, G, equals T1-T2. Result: -0.9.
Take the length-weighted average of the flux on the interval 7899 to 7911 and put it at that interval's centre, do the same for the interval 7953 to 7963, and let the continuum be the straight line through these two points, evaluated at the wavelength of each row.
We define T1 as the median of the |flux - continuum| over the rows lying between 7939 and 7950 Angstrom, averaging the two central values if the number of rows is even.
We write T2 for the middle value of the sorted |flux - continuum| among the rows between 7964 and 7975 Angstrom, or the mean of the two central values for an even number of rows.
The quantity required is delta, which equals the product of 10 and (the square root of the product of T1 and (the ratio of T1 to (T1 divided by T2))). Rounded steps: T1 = 0.7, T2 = 1.00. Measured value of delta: 9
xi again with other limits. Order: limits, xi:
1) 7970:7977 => 0.93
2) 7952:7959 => 1.02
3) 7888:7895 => 1.33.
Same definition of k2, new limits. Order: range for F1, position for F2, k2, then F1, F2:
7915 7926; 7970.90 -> 2.7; 5.87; 6.057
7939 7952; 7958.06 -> 0.2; 4.31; 6.407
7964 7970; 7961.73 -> 0.4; 6.33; 5.159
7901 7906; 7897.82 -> 0.4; 5.56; 6.904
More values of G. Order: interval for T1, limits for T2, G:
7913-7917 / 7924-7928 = 0.3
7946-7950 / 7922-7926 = 0.1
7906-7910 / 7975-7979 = 0.6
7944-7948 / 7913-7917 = 0.0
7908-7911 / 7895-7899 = -1.3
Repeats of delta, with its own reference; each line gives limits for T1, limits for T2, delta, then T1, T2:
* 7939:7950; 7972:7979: 9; 0.7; 1.15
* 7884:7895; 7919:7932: 5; 0.8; 0.29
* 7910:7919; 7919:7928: 2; 0.2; 0.15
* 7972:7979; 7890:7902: 10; 1.1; 0.95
